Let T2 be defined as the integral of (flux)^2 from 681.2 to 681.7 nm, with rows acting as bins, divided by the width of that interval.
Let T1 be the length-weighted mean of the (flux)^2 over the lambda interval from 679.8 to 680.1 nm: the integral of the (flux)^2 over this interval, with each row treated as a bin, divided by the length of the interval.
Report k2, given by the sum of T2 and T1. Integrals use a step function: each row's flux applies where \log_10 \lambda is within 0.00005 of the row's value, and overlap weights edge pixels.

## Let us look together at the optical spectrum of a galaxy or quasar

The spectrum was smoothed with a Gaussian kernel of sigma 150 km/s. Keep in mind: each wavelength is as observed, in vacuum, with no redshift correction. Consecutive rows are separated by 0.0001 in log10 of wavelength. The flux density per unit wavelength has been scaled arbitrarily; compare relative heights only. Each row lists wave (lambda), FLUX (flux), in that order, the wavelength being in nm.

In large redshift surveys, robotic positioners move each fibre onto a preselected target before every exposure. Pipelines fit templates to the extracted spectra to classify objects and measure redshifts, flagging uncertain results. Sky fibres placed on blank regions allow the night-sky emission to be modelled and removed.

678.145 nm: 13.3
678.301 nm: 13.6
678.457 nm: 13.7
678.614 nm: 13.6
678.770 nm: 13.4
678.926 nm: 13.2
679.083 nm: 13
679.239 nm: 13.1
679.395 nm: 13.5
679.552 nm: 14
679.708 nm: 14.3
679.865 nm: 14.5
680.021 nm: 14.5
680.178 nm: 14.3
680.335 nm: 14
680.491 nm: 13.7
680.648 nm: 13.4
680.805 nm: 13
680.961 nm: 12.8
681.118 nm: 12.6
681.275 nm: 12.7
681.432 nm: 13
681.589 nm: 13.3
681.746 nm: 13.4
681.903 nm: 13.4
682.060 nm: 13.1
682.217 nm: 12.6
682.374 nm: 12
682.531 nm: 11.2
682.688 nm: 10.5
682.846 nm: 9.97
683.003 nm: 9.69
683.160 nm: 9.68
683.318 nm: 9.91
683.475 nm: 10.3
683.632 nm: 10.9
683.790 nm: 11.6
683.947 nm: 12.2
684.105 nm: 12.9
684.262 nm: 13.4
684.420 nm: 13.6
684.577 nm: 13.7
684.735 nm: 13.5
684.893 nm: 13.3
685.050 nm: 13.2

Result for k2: 380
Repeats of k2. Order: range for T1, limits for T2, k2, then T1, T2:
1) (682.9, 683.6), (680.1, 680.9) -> 286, 100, 187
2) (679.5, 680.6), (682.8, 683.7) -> 303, 201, 102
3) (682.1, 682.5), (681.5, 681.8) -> 328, 150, 178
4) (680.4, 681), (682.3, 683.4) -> 286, 176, 109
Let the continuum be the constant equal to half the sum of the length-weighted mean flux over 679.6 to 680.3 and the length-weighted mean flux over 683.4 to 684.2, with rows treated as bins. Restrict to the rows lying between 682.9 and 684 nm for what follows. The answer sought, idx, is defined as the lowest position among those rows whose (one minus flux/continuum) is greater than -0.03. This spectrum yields 683.003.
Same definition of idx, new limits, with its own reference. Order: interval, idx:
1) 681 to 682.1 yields 681.118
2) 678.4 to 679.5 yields 678.926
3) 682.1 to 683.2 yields 682.217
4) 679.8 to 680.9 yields 680.805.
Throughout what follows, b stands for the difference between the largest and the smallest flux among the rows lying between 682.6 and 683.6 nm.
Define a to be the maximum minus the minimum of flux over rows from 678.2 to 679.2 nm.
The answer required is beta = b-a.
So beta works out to 0.1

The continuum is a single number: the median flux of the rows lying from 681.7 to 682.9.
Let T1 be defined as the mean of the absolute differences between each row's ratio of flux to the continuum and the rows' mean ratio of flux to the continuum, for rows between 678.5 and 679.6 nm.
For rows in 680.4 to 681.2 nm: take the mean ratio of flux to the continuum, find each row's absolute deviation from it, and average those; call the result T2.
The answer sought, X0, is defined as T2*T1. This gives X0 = 0.0006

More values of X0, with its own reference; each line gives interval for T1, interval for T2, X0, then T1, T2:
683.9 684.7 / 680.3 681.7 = 0.0012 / 0.040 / 0.031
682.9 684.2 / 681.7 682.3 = 0.0018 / 0.082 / 0.022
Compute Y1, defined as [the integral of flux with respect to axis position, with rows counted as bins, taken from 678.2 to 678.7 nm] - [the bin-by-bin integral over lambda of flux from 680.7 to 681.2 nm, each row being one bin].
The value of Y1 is 0.4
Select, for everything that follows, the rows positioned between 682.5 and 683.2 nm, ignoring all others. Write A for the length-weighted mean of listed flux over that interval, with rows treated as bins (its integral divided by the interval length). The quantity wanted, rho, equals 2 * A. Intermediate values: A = 10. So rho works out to 20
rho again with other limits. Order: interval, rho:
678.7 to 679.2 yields 26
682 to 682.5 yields 25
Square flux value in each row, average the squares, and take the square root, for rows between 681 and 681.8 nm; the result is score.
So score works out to 13.0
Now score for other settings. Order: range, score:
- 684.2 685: 13.5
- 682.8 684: 10.6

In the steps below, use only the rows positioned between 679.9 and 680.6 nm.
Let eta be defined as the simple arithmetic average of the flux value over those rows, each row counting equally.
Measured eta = 14.1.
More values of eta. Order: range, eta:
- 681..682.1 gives 13.1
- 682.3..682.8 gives 11.2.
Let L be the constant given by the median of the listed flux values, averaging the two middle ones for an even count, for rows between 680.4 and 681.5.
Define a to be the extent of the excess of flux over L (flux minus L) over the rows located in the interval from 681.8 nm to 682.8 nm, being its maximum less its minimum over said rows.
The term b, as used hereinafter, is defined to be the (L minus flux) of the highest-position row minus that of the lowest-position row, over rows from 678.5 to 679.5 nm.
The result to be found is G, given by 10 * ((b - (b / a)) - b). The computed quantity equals 0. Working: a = 2.9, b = 0.1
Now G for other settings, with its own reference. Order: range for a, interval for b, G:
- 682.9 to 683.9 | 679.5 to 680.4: 0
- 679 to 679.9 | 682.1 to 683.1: -19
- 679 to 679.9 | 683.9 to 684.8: 9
